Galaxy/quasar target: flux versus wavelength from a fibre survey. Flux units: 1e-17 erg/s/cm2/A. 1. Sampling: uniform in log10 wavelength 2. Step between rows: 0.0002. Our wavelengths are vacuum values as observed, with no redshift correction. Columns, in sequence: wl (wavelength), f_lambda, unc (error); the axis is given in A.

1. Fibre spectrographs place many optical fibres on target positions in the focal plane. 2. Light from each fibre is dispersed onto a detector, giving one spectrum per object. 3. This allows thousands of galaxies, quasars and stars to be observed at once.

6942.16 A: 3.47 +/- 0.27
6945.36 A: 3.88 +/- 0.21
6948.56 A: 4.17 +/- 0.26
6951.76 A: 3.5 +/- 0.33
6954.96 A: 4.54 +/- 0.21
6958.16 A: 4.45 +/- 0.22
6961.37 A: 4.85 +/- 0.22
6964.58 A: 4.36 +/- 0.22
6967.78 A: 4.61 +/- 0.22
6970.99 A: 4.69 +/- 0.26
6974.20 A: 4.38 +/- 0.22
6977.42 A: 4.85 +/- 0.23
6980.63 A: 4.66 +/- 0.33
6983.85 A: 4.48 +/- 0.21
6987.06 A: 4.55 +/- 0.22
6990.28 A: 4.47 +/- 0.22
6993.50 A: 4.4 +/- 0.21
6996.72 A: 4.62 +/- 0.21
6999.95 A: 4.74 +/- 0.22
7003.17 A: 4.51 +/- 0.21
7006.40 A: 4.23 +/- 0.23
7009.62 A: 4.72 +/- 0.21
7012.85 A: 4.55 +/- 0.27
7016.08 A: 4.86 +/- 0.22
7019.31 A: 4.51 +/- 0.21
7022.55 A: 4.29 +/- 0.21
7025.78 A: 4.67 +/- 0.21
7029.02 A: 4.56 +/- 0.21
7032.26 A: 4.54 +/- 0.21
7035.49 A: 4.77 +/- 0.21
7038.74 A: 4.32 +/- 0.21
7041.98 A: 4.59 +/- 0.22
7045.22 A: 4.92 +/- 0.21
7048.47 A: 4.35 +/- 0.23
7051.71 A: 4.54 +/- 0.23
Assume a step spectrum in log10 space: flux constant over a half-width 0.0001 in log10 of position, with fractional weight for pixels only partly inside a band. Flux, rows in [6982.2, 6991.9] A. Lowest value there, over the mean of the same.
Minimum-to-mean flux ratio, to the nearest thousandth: 0.993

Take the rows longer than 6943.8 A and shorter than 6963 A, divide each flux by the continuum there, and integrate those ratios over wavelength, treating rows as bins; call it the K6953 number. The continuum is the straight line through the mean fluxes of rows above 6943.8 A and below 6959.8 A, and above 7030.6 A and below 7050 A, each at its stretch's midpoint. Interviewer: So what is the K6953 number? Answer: 19.7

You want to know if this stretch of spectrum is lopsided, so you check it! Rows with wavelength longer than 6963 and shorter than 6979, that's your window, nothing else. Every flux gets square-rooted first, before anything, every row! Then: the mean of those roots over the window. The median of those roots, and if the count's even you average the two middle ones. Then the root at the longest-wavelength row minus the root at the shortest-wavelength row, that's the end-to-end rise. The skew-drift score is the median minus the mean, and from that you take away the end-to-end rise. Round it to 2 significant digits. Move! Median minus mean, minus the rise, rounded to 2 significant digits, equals -0.11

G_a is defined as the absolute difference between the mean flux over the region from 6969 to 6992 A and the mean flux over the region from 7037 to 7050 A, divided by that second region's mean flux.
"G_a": 0.008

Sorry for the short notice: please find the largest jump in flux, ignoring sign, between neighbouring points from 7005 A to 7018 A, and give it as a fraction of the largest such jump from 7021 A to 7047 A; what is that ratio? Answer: 1.09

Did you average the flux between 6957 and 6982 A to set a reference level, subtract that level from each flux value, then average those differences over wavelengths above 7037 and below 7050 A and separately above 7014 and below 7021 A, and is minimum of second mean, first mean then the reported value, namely -0.06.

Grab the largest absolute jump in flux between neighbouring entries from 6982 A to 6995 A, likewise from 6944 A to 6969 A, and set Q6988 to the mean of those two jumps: 0.56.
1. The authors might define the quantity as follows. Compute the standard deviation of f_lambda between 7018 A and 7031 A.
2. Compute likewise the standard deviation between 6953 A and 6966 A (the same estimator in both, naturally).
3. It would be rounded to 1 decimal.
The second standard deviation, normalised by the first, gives 1.3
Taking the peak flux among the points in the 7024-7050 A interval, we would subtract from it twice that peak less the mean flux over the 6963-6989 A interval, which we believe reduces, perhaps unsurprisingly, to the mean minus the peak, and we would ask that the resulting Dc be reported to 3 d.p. -0.348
